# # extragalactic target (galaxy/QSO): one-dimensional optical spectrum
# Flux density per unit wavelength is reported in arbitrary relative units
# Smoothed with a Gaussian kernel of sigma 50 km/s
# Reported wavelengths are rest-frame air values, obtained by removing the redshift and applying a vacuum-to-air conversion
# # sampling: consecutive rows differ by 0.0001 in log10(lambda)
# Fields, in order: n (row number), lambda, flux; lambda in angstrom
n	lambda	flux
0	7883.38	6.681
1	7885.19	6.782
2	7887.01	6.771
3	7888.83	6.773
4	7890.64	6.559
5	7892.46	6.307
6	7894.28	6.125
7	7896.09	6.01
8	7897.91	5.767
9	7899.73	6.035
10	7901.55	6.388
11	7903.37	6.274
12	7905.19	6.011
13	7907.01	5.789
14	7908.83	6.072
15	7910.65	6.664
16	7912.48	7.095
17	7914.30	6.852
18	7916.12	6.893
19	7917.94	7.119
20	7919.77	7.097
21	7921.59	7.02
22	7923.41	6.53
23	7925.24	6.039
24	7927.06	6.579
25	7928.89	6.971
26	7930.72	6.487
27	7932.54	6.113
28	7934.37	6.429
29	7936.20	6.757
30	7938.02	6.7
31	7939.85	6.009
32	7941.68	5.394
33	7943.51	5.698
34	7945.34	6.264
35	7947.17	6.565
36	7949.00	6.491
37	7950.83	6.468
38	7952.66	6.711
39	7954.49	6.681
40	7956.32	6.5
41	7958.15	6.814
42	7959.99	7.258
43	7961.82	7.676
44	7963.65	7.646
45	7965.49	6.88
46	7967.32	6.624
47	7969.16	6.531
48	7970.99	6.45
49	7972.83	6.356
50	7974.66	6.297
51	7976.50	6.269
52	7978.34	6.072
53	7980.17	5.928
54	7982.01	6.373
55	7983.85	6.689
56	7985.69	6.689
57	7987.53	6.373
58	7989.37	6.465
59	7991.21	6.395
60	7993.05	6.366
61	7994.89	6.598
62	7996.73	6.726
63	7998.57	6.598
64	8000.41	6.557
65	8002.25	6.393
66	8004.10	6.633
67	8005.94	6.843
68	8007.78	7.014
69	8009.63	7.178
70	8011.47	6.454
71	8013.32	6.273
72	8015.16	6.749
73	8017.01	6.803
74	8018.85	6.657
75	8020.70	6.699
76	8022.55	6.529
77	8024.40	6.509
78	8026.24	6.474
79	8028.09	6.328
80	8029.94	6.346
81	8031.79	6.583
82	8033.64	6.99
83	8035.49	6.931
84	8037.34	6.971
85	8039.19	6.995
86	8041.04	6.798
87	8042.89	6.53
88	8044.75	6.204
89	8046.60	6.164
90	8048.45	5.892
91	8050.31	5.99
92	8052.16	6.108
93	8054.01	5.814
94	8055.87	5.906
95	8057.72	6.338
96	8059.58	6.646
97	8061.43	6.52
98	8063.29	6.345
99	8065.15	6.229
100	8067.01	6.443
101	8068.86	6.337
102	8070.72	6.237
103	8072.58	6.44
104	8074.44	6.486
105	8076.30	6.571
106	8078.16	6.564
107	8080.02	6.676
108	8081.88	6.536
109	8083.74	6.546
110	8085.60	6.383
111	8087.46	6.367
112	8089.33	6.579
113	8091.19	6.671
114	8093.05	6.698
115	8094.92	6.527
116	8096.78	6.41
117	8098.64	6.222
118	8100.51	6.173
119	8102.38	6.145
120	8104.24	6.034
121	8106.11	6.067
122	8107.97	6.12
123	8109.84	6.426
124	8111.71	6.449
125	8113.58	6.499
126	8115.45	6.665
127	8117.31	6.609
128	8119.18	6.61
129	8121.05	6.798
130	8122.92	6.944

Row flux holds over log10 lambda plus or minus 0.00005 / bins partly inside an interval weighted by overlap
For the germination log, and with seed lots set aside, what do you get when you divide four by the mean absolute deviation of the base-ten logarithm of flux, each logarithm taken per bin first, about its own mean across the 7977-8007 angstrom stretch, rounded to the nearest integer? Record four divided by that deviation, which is 320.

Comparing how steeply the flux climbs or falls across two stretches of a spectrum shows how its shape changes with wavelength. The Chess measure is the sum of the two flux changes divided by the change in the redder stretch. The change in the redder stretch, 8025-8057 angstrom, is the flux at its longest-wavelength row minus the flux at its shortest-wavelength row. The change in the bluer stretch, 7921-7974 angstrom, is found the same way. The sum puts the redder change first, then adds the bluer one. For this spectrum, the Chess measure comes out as 2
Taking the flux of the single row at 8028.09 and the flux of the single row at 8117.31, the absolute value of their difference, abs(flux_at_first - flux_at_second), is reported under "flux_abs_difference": 0.28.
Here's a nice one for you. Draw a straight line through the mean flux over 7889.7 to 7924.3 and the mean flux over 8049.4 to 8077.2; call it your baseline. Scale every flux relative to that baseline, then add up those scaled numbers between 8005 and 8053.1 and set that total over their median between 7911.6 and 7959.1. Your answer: 26.4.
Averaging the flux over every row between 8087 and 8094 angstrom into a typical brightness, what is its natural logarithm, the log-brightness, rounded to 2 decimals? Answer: 1.88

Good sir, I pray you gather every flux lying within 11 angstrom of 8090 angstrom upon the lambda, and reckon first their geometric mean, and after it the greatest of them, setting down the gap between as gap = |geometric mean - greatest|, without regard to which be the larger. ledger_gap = 0.22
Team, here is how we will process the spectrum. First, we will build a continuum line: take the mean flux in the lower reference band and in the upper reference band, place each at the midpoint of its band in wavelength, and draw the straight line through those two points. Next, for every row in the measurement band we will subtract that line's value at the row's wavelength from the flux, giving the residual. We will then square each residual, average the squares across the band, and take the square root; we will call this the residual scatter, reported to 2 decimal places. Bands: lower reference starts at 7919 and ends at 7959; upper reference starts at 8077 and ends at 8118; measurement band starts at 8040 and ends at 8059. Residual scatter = 0.39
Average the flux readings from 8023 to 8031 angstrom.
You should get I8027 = 6.4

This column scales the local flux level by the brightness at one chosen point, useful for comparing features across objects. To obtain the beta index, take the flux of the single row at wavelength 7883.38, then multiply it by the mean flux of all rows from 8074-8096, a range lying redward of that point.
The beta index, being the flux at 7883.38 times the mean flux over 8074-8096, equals 44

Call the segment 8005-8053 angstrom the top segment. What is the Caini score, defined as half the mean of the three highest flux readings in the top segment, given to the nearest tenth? 3.5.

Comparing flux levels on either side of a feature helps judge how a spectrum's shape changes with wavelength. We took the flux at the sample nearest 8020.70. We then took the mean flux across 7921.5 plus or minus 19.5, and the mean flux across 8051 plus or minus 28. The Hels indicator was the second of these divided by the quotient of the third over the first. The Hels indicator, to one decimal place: 6.8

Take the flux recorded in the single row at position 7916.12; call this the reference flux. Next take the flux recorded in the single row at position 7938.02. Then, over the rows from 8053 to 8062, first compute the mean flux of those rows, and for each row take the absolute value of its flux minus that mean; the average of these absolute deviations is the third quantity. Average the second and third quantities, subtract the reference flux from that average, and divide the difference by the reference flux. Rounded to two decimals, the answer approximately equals -0.49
